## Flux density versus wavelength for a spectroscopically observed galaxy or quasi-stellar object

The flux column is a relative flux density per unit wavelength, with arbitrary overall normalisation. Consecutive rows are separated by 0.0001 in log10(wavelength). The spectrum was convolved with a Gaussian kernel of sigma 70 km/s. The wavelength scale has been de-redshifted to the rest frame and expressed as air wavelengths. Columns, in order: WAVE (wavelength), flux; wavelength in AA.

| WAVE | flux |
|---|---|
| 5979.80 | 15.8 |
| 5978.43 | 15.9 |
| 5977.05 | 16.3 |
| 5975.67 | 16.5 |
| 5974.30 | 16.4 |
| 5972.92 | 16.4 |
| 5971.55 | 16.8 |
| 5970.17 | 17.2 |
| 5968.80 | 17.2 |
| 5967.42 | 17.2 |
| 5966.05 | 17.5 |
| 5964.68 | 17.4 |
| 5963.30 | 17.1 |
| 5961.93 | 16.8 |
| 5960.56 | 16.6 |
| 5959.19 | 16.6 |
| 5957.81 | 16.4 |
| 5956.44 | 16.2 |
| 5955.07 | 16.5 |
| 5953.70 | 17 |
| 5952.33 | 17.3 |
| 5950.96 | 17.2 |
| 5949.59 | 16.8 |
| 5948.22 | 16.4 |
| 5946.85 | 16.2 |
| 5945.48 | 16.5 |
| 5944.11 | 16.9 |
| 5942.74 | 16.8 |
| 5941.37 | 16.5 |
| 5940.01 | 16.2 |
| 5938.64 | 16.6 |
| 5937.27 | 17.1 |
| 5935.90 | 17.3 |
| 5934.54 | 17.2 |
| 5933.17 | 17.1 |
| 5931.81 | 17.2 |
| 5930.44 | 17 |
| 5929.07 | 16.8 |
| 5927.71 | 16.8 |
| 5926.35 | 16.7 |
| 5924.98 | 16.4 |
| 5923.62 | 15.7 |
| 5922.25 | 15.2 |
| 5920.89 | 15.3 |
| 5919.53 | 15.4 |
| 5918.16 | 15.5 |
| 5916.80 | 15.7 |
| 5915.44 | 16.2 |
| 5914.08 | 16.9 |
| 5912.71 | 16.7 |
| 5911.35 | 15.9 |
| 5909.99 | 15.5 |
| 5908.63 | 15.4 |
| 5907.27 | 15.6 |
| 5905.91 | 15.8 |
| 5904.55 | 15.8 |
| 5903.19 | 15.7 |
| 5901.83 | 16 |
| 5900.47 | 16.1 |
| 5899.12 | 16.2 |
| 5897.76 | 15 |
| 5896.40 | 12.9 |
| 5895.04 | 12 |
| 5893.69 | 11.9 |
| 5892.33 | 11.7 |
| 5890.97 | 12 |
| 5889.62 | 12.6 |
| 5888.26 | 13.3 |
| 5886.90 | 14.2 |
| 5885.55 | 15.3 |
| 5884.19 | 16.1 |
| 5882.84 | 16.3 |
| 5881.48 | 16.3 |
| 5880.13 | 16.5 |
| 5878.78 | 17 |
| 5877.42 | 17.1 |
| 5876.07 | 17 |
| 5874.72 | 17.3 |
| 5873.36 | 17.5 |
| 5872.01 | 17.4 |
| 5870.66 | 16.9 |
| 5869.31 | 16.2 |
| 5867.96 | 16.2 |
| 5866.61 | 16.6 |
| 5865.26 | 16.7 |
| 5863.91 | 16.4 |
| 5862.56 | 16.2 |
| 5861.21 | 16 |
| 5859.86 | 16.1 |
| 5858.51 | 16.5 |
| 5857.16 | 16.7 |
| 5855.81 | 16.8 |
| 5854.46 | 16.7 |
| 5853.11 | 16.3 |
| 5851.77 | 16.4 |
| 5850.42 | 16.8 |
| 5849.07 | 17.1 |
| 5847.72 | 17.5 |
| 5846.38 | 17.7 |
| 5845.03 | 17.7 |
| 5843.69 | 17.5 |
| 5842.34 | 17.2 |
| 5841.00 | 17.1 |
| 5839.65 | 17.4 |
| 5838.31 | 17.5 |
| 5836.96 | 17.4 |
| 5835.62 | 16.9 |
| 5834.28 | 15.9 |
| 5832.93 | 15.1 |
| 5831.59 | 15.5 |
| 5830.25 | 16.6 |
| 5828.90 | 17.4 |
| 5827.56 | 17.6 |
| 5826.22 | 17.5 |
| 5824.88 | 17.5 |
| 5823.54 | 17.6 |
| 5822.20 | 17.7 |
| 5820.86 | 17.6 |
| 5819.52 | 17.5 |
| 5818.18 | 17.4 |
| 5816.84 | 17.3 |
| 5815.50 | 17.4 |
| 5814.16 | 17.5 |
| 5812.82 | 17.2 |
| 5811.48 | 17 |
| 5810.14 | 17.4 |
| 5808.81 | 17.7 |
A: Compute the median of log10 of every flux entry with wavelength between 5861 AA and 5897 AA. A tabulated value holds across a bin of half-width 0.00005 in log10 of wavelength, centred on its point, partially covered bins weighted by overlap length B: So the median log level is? 1.21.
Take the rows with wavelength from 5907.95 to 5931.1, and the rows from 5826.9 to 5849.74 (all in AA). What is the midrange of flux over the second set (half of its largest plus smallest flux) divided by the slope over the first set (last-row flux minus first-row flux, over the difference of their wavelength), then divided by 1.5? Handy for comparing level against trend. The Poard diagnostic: 149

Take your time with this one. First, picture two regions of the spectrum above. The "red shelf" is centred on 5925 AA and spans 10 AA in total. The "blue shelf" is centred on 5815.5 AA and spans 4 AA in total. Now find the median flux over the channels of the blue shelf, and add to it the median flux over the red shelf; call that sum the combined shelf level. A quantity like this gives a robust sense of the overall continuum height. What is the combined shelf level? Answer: 33.8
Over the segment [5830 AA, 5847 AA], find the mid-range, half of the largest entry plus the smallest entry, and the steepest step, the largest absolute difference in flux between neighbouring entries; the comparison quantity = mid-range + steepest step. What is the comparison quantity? 17.5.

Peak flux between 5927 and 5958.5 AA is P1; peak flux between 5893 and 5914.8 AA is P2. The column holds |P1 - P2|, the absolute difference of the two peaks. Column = 0.40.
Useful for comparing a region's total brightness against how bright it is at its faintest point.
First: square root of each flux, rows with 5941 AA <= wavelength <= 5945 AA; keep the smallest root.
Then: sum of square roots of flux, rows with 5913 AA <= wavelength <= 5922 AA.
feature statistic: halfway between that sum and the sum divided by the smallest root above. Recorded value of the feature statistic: 15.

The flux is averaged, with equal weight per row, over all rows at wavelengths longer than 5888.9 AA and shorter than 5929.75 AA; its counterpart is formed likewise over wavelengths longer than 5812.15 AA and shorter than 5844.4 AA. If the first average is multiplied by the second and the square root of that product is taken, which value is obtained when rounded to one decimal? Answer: 16.1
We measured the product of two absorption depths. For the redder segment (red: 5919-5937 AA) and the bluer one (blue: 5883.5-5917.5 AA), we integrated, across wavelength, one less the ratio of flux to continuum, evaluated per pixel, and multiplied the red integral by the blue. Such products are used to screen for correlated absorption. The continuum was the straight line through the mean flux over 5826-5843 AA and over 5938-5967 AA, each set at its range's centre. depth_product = 1.2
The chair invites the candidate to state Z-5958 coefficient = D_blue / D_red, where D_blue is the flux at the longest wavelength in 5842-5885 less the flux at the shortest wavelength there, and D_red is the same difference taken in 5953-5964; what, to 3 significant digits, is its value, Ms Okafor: -11.0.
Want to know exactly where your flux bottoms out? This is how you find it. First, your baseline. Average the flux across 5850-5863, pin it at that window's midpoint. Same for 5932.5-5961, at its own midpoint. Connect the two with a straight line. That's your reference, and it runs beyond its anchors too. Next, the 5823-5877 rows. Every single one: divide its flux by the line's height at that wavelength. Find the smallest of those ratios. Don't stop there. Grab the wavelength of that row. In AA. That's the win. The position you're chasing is 5832.93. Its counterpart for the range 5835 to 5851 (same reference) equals 5850.42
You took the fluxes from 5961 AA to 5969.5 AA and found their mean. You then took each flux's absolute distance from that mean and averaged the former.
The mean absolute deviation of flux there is 0.17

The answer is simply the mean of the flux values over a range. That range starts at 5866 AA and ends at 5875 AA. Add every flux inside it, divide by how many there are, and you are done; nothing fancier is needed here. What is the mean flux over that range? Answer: 16.9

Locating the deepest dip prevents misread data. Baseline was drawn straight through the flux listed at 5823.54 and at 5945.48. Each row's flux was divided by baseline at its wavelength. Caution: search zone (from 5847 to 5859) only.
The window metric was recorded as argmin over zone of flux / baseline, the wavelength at 5853.11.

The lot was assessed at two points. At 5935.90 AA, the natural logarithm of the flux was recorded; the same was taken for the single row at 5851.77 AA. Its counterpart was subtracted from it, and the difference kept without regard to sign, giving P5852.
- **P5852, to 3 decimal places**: 0.053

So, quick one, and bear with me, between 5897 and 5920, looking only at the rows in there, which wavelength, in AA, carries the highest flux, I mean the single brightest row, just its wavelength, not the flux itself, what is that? 5914.08 AA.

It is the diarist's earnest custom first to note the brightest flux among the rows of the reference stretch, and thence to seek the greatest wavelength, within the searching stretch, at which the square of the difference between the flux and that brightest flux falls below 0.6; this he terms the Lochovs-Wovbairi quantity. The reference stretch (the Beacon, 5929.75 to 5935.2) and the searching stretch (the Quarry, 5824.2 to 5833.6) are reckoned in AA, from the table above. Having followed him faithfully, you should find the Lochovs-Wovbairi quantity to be 5830.25 AA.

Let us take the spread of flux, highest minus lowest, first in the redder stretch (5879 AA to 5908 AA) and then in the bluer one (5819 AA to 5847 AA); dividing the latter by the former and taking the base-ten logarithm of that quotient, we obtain -0.3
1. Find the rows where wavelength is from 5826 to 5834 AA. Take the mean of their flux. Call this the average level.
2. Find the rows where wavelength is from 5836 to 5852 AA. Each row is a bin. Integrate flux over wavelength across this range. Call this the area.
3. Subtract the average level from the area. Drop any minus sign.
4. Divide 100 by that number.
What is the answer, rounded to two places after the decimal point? 0.38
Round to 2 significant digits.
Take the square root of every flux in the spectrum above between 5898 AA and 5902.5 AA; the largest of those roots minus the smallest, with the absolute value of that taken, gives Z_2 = 0.025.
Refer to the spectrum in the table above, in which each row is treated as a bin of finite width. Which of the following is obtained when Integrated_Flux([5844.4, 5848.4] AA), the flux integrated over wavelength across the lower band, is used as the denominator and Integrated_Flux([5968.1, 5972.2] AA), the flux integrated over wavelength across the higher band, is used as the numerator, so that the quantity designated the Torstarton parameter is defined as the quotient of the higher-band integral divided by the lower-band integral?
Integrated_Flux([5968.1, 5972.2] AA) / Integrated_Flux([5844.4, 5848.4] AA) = 0.99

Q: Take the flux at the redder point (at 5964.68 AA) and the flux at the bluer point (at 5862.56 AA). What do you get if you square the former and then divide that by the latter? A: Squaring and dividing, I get 18.7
